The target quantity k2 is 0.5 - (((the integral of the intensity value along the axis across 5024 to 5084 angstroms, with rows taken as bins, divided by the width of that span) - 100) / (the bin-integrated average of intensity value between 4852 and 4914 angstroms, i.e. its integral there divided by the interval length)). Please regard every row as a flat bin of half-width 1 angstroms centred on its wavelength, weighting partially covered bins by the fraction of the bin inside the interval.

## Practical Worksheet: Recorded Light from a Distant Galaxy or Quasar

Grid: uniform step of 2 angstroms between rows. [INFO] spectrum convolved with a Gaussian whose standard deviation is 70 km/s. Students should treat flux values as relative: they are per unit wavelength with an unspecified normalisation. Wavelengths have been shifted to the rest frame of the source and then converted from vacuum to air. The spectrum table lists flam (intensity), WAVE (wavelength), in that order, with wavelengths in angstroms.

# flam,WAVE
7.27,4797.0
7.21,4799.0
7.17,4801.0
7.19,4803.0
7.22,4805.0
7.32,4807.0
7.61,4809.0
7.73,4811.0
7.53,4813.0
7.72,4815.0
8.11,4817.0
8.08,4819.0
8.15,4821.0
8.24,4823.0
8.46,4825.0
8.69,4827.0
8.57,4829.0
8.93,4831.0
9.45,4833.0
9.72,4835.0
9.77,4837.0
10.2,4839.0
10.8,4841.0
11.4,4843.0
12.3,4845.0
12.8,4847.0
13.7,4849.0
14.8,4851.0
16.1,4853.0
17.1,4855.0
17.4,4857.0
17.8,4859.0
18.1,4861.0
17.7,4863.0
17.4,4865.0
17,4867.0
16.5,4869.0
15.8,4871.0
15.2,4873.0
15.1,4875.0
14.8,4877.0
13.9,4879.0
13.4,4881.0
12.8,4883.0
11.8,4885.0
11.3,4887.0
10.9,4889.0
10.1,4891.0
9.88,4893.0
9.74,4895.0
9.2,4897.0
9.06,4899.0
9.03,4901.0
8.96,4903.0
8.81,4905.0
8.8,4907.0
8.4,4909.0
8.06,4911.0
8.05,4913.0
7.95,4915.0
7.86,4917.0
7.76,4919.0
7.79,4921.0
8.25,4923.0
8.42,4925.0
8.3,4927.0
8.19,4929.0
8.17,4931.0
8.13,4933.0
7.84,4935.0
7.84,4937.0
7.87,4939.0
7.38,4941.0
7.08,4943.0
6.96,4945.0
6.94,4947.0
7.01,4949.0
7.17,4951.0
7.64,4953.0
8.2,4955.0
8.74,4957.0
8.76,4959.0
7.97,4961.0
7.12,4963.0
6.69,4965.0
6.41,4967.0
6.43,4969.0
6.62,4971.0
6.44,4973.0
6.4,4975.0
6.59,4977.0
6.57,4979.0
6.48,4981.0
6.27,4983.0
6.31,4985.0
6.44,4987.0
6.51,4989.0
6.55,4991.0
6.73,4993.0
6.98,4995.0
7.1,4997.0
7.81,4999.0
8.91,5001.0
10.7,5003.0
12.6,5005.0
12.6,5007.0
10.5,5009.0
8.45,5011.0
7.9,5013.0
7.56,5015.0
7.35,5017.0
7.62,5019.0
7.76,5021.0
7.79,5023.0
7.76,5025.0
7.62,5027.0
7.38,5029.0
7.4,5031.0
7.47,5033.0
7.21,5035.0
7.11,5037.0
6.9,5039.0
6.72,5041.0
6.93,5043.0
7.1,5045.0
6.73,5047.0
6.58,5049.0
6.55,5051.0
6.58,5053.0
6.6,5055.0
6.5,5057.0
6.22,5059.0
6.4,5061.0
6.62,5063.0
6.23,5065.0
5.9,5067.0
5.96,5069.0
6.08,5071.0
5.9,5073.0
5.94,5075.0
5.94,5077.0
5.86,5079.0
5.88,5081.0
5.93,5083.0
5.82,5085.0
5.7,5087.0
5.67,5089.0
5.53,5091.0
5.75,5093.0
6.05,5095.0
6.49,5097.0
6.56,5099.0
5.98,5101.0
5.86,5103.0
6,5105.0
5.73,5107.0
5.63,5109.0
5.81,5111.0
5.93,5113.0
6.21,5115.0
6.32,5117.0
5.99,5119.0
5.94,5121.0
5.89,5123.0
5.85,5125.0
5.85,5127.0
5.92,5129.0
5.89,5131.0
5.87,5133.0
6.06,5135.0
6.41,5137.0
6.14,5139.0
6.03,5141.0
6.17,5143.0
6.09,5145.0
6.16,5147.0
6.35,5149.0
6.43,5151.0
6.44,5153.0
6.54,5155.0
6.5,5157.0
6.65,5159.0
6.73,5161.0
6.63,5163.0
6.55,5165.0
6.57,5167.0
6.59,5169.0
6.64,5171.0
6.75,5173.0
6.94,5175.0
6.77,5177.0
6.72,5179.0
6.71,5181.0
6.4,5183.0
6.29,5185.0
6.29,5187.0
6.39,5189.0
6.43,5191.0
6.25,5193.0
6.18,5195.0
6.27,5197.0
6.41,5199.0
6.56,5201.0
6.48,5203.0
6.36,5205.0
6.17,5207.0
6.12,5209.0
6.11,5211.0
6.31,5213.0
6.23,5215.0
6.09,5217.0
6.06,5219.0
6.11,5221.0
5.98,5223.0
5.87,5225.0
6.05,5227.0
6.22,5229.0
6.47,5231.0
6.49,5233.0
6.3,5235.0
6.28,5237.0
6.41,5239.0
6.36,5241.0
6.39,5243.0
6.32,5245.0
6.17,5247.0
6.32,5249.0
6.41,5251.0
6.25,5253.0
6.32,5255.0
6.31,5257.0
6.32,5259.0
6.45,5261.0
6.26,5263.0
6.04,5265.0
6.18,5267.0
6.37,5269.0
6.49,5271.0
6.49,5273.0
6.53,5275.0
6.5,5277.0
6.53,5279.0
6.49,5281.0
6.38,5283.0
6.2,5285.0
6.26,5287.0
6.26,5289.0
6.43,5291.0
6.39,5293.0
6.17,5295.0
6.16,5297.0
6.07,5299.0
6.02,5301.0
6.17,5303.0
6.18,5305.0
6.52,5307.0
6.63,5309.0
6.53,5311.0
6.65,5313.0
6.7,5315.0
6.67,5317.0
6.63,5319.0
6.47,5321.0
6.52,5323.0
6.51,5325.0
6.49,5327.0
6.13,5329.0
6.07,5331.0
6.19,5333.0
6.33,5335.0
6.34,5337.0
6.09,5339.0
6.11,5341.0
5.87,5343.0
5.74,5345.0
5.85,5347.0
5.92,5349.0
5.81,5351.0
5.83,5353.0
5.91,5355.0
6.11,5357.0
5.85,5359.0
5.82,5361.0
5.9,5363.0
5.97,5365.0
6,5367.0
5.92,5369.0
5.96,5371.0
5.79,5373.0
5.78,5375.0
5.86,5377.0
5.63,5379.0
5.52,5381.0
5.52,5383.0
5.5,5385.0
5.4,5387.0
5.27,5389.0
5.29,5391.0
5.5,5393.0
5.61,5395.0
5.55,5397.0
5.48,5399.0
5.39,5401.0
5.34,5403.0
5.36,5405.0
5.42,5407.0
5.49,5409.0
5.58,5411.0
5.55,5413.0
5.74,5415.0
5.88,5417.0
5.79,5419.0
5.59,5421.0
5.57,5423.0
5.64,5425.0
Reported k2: 7.8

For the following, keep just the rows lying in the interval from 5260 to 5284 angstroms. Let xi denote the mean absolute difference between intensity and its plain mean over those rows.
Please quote 0.12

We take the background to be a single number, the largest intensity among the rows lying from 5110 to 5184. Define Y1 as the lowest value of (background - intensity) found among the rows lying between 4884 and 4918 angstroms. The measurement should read -4.9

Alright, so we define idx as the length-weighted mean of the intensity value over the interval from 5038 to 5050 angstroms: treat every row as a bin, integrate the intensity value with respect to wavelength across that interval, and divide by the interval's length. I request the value 6.8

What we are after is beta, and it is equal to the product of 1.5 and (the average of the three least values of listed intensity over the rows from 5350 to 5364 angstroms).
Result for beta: 8.7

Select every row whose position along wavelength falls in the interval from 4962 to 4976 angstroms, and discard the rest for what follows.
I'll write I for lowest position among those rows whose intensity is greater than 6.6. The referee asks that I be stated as 4963.0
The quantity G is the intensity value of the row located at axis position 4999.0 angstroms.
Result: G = 7.81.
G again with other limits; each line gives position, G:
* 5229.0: 6.22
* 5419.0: 5.79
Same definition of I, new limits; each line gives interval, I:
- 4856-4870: 4857.0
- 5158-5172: 5159.0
